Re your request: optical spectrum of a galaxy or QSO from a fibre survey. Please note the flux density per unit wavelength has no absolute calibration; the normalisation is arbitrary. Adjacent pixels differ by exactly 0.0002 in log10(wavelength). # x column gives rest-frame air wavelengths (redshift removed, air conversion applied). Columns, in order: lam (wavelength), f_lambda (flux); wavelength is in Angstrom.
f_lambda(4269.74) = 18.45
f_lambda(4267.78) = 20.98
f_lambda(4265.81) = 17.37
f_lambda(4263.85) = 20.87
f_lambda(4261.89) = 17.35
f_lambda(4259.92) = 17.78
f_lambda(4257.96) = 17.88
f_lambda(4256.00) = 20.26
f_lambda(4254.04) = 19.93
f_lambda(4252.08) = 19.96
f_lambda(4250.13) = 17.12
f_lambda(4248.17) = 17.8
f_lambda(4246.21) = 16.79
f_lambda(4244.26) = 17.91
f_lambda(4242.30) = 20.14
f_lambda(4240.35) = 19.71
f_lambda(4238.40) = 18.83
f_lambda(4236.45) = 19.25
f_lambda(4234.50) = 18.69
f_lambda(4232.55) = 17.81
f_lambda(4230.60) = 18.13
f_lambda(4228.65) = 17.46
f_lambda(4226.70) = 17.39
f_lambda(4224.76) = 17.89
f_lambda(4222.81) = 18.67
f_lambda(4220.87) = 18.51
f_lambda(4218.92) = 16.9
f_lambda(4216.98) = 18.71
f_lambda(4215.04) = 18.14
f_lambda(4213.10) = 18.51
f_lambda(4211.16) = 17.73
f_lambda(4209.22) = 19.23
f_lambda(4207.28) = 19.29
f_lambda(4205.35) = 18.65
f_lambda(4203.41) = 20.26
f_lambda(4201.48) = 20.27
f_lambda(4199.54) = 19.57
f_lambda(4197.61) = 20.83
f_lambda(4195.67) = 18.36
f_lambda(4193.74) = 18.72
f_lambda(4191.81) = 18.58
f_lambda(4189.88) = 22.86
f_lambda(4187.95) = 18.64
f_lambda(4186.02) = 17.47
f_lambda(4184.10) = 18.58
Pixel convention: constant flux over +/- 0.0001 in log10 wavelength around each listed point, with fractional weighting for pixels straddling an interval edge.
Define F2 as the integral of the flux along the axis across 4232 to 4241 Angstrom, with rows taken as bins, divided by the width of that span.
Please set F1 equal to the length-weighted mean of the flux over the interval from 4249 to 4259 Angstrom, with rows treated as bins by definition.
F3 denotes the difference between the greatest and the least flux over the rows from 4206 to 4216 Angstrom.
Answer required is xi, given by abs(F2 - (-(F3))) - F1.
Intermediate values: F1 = 19.0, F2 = 18.9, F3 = 1.6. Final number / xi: 1.4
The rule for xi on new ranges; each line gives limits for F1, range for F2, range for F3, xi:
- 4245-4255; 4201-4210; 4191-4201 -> 3.7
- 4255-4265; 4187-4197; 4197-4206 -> 2.8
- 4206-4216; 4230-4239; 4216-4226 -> 1.8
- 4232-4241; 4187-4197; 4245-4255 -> 3.8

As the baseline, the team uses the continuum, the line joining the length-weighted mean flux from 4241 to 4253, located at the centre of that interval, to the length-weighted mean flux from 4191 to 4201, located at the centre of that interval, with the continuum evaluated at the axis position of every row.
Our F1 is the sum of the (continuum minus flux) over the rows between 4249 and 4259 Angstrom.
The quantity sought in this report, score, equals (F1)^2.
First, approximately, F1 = -4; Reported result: 18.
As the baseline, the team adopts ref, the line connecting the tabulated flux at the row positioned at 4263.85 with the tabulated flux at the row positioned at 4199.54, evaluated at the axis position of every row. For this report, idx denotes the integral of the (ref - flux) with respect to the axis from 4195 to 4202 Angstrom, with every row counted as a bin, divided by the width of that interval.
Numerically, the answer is -0.2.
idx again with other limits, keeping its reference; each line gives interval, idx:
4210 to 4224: 1.7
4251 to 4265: 1.6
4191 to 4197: 0.8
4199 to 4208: 0.0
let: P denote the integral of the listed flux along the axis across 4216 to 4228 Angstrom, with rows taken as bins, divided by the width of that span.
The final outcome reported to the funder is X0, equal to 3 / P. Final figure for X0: 0.167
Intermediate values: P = 18.0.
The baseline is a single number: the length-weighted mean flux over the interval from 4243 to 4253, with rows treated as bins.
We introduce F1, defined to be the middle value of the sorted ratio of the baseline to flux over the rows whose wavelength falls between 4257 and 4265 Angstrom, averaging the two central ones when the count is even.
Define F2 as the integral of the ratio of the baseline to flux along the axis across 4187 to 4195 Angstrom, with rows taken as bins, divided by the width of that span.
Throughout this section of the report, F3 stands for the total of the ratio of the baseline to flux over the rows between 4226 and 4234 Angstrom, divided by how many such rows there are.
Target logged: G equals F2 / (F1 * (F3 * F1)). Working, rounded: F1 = 1.01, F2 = 0.921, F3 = 1.02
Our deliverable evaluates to 0.89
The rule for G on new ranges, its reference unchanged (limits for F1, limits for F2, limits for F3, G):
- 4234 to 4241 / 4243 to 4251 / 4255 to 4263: 1.17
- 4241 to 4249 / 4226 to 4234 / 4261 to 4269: 1.05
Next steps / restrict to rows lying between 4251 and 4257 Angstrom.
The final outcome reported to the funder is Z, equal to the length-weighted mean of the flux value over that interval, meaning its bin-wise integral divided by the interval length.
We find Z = 20.01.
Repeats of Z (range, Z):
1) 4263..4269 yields 19.68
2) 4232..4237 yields 18.59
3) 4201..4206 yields 19.75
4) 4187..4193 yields 19.98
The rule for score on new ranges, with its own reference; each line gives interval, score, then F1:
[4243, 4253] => 4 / 2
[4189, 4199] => 8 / -3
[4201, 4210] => 5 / -2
